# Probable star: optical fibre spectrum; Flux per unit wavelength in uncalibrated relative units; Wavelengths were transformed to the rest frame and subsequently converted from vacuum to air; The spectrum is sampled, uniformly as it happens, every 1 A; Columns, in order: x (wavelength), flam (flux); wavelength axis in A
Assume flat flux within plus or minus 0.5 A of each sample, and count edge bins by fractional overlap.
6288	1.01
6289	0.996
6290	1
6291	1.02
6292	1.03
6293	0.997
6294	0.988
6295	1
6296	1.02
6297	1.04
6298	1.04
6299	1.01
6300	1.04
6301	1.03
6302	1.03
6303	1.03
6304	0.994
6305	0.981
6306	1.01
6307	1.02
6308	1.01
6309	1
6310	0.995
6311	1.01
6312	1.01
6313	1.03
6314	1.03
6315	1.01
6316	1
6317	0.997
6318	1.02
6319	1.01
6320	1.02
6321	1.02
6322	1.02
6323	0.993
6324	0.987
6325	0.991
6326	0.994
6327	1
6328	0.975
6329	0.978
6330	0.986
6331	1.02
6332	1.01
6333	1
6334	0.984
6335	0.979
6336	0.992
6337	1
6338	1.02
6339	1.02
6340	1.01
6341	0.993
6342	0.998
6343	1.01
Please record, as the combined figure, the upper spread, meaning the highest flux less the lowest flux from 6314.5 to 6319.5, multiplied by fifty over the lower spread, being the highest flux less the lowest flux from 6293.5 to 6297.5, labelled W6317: 22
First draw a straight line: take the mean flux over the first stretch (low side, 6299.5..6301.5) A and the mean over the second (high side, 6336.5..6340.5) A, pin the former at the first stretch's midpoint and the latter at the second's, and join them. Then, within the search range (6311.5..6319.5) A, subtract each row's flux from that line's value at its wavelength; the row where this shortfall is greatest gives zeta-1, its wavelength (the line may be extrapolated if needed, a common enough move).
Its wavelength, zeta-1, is 6317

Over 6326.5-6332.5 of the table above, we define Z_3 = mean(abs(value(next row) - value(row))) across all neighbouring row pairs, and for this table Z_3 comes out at 0.0160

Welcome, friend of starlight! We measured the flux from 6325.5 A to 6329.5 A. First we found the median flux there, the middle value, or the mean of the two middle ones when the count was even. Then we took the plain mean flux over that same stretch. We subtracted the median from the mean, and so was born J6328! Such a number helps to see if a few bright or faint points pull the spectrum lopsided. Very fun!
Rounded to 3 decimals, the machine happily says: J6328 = 0.001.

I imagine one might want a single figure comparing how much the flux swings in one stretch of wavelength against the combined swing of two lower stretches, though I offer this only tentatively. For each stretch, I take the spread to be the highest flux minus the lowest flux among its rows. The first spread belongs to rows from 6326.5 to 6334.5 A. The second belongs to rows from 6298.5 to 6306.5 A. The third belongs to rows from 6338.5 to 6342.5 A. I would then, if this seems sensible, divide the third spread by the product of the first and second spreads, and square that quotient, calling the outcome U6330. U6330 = 103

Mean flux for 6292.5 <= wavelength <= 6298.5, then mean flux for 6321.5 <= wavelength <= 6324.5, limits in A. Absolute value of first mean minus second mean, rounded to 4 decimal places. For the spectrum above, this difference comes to 0.0142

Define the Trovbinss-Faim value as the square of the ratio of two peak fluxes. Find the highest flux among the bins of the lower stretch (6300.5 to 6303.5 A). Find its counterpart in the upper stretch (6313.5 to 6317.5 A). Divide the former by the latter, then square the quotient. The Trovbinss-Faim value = 1.00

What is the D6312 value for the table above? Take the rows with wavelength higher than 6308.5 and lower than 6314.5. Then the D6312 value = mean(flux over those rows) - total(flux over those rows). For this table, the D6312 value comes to -5.06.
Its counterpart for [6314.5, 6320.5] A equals -5.05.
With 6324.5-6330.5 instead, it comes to -4.94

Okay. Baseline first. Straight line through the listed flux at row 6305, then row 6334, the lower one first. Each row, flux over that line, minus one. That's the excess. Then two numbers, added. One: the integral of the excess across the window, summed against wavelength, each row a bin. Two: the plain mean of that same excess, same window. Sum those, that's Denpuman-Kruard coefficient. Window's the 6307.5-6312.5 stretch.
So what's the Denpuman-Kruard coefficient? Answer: 0.144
